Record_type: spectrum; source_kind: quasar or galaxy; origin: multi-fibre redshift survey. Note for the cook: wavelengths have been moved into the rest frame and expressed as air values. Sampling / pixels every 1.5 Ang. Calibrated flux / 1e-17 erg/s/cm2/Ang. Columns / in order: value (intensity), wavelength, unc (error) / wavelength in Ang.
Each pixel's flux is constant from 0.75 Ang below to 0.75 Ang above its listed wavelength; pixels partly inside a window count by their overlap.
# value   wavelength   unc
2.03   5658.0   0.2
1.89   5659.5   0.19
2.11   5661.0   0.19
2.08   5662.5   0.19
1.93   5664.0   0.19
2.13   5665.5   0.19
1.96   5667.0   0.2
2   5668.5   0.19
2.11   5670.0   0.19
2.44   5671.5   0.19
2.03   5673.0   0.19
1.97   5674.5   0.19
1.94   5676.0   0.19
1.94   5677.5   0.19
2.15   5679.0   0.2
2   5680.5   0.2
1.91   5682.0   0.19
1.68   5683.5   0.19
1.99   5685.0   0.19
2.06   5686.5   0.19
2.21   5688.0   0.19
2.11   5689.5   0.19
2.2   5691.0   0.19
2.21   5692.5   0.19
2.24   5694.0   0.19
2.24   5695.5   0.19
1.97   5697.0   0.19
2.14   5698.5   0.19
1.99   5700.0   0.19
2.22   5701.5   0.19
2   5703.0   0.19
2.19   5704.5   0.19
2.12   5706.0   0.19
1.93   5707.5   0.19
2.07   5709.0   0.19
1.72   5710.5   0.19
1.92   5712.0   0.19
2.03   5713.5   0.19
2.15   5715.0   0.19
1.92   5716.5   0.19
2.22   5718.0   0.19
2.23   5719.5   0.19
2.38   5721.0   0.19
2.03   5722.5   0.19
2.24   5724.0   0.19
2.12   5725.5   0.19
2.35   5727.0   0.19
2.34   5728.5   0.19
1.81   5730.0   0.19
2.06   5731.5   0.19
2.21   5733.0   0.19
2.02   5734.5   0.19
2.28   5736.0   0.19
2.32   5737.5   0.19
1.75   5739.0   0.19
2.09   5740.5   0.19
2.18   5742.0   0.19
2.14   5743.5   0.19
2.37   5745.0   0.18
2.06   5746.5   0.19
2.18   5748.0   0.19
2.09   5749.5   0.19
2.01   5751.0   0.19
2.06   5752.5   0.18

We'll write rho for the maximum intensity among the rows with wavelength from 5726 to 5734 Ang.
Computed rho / 2.35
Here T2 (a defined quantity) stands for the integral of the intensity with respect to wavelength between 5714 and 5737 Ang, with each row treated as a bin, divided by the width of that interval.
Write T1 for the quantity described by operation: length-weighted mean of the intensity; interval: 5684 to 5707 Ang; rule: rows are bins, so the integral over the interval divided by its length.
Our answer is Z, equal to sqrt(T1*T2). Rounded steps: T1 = 2.119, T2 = 2.16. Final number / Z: 2.14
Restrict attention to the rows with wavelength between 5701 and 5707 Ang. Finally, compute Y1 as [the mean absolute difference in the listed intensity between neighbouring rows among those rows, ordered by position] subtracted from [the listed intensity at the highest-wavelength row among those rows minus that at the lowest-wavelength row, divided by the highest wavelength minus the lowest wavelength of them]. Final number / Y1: -0.18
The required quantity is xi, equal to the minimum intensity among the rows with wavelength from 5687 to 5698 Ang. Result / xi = 1.97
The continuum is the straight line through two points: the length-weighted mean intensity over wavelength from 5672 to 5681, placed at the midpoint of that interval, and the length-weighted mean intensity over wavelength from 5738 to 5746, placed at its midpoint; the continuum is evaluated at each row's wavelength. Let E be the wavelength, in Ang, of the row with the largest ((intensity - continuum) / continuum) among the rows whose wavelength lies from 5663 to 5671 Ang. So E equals 5665.5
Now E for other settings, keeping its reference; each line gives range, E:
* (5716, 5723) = 5721.0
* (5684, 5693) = 5688.0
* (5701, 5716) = 5701.5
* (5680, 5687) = 5686.5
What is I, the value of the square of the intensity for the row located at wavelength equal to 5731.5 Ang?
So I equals 4.2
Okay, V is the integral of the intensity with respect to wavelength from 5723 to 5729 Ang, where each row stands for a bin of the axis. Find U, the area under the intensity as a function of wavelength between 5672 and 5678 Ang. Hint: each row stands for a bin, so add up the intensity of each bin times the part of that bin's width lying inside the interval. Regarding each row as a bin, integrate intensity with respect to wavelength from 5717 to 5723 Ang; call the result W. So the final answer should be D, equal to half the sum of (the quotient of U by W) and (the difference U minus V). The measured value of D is -0.3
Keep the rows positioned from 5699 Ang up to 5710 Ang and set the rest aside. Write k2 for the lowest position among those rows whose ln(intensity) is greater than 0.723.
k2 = 5701.5 Ang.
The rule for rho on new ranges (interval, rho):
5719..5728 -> 2.38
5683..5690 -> 2.21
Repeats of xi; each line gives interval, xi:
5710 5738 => 1.72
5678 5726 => 1.68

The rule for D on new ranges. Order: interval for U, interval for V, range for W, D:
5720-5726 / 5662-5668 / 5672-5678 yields 1.1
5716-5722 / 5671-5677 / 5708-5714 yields 0.9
